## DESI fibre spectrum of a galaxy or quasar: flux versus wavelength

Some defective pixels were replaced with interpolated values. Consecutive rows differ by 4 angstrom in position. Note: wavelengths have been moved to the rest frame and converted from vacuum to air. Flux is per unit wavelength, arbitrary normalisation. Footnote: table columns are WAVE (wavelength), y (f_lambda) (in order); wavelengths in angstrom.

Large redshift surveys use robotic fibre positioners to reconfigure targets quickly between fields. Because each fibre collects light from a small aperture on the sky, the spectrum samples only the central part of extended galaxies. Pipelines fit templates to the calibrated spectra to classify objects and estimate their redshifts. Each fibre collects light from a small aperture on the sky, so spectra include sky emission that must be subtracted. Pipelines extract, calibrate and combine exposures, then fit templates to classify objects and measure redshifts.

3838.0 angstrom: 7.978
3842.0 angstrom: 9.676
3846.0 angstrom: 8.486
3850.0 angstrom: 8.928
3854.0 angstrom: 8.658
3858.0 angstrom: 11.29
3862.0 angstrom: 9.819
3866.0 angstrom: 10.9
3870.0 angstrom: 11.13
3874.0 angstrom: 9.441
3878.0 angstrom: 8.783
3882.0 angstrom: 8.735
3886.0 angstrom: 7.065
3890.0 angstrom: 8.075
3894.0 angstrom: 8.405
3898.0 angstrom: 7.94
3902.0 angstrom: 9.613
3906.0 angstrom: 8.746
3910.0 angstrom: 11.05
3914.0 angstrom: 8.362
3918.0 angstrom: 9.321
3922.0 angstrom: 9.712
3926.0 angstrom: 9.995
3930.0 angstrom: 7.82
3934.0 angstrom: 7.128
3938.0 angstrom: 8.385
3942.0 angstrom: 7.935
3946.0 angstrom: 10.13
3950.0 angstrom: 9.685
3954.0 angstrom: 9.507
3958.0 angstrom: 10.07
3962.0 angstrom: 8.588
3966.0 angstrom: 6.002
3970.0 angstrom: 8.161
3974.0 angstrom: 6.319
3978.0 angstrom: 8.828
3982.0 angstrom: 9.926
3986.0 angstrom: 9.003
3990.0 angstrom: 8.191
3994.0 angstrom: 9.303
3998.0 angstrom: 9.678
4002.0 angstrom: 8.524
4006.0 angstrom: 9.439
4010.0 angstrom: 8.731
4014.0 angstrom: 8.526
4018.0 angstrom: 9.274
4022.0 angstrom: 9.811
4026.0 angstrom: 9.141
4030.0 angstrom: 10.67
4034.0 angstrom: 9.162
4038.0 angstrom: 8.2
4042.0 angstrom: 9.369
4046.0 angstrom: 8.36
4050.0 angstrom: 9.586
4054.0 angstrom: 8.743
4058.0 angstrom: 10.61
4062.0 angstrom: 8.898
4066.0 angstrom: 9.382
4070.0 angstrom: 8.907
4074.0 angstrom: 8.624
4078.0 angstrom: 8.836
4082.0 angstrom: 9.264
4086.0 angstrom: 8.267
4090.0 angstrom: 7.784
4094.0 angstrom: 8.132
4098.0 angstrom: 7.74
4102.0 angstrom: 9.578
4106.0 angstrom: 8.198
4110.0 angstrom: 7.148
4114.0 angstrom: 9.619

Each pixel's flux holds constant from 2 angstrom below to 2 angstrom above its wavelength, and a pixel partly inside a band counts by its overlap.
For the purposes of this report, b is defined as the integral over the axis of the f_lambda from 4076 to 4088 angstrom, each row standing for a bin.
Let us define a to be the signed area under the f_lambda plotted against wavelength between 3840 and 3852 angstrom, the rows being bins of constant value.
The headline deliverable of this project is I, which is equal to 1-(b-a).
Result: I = 4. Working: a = 108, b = 105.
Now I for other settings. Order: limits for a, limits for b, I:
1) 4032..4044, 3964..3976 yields 26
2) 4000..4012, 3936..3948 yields 2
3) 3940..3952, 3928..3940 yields 19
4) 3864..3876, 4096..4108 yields 25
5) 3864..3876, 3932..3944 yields 33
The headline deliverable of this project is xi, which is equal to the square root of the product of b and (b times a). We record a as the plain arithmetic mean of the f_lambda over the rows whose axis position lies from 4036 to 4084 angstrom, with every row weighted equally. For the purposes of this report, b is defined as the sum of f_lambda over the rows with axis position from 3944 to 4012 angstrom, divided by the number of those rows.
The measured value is 26.6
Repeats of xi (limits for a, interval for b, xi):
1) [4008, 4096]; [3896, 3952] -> 27.0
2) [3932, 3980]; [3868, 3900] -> 25.2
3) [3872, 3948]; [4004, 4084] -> 27.2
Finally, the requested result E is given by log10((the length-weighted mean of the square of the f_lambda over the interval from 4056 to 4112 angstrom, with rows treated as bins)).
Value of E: 1.88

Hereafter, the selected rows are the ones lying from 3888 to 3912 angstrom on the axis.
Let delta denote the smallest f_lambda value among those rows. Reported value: 7.94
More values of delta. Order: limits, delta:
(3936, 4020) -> 6.002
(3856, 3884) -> 8.735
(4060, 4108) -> 7.74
